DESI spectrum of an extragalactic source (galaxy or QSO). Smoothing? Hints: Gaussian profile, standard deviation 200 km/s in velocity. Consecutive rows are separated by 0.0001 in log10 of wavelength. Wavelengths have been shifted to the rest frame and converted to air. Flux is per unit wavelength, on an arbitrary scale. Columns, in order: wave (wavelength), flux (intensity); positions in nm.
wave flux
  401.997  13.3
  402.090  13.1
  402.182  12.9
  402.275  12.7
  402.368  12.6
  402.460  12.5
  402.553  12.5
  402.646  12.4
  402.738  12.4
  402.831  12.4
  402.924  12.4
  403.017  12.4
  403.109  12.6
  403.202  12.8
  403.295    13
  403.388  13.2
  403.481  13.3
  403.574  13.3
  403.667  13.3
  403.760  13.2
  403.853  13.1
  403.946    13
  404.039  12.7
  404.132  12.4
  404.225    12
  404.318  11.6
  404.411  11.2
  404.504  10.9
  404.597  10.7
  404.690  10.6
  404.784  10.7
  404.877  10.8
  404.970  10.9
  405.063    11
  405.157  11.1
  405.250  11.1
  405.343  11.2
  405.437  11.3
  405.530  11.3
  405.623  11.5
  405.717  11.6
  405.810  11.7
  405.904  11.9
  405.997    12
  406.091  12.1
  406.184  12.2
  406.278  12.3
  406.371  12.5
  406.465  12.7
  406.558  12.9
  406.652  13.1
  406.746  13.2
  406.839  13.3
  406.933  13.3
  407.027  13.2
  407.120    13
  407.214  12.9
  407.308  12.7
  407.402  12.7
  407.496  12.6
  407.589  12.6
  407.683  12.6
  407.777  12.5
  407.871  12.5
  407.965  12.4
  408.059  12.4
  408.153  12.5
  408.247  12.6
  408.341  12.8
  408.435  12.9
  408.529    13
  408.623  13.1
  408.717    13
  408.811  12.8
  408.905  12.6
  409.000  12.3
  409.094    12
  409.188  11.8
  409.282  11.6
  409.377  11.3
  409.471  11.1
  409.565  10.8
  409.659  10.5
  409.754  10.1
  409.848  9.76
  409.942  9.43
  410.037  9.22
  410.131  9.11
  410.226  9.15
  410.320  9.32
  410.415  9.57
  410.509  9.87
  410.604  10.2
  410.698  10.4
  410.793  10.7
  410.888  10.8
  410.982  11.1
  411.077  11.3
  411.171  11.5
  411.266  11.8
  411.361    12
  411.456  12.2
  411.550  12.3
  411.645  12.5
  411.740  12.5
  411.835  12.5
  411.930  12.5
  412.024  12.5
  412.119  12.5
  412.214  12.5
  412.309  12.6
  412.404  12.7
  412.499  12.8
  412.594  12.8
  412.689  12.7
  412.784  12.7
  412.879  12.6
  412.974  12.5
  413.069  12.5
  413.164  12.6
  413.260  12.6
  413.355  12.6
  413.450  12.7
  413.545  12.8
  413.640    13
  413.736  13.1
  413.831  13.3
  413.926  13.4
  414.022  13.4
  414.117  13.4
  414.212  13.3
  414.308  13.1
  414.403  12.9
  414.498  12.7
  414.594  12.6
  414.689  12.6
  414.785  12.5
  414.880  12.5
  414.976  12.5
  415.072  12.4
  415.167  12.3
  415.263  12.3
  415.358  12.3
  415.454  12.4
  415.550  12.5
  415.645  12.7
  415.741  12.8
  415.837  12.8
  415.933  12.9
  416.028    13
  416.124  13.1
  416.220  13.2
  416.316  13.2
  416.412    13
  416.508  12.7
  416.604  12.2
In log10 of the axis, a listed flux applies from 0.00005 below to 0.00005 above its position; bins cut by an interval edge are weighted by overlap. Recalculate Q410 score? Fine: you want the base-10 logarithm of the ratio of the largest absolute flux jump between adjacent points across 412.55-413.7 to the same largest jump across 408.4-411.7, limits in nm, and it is -0.30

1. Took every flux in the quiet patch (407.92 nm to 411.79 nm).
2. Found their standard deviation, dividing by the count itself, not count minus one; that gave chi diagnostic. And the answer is 1.2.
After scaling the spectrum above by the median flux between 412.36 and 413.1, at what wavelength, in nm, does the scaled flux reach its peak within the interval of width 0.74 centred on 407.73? 407.402 nm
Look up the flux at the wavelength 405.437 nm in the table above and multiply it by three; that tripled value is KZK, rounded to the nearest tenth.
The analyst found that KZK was 33.9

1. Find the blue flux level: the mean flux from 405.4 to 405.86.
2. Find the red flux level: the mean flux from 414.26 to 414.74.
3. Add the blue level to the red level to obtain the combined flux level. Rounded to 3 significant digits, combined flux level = 24.3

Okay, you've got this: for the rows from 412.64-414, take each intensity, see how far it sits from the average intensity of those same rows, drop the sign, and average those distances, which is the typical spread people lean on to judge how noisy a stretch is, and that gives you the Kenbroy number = 0.23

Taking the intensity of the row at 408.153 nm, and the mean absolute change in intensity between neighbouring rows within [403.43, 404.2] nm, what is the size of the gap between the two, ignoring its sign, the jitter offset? 12.4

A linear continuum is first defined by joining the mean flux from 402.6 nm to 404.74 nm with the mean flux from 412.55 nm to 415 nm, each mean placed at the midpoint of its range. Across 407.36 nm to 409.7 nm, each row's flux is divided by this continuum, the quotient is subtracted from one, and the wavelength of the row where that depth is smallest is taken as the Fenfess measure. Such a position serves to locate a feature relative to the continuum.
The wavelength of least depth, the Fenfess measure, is 408.623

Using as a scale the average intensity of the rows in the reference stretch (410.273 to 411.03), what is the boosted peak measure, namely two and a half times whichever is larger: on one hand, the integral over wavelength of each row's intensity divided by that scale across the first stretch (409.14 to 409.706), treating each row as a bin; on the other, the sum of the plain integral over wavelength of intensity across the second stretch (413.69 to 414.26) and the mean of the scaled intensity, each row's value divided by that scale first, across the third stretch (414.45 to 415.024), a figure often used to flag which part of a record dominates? 22.1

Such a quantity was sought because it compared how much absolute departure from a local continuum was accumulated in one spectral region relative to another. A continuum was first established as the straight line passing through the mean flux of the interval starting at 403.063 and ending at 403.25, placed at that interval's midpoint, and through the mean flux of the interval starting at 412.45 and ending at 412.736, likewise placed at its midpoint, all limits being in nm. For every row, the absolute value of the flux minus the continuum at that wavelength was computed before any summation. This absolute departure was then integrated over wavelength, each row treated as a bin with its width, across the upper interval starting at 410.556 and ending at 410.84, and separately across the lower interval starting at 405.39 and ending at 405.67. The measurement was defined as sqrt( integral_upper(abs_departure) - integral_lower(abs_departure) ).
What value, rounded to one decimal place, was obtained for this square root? 0.5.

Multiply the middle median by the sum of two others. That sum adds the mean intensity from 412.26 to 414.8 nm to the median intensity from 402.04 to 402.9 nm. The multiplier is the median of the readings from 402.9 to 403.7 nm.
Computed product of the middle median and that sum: 329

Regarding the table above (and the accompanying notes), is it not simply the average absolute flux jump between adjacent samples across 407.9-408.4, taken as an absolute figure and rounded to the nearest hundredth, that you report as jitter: 0.10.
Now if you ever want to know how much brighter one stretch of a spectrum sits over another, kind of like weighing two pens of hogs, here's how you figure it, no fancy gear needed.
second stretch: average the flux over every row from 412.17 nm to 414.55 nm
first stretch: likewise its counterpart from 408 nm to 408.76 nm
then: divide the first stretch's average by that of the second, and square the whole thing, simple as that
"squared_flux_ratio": 0.99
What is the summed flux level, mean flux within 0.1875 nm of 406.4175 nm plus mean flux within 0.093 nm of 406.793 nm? 25.9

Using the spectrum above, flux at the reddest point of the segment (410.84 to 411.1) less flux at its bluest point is 0.5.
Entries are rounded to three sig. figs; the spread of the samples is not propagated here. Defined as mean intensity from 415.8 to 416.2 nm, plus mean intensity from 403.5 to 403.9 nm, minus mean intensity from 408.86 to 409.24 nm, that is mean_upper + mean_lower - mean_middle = 14.0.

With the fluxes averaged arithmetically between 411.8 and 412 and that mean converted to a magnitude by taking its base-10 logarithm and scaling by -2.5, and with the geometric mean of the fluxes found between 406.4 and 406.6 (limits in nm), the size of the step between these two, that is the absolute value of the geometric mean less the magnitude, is 15.5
